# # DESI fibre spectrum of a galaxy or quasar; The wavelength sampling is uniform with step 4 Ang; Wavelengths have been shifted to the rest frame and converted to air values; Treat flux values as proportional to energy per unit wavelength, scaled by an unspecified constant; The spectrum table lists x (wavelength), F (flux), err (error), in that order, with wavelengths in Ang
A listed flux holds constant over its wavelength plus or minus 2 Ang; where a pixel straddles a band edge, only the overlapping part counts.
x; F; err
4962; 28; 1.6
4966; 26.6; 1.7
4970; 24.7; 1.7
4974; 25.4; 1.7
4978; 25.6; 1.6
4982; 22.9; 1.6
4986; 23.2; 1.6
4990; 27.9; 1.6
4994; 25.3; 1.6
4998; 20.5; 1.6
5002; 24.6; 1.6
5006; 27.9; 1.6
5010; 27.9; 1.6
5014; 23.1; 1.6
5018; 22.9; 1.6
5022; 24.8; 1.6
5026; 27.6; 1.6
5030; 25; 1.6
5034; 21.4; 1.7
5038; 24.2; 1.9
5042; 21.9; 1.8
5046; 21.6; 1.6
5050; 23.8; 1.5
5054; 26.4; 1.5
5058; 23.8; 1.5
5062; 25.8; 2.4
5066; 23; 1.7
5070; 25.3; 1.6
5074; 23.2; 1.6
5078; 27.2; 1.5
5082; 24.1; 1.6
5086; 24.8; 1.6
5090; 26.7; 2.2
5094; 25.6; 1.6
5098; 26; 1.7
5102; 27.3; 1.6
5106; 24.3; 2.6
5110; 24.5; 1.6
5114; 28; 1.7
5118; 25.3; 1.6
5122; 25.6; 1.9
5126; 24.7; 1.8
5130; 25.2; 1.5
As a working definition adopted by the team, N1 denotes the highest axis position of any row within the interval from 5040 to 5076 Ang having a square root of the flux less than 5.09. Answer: 5074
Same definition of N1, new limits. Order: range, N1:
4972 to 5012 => 5002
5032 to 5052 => 5050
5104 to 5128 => 5126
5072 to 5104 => 5094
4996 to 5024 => 5022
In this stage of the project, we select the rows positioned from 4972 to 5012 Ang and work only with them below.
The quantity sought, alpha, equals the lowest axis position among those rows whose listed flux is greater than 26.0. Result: 4990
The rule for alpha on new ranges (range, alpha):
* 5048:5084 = 5054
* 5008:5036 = 5010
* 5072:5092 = 5078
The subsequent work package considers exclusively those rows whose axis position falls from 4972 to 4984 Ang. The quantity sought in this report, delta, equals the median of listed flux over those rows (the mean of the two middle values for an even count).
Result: 25.4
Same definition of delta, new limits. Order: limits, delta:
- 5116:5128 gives 25.3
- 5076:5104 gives 26.0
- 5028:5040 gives 24.2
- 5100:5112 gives 24.5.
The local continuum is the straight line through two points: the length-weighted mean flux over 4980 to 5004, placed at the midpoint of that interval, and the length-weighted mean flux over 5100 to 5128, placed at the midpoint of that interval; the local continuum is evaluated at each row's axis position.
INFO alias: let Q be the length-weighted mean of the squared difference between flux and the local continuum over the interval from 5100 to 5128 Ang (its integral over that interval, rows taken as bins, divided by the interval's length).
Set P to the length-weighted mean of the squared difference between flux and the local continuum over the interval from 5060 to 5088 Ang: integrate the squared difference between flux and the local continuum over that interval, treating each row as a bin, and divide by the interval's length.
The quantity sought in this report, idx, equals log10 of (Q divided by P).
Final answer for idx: -0.04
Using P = 2.0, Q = 1.85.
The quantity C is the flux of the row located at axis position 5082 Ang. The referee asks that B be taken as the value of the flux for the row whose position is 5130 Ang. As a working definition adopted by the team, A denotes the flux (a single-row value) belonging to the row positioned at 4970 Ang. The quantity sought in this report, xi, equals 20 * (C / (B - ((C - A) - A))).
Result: 9.5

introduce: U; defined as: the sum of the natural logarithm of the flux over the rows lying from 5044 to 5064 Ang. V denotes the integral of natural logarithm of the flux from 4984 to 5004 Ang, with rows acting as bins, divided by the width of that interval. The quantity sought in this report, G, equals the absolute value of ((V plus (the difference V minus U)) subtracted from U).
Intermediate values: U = 15.9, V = 3.185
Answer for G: 25.5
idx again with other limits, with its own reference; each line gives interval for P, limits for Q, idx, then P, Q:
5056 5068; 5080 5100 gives -0.44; 2.0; 0.74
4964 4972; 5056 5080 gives -0.29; 4.6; 2.32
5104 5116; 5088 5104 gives -0.32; 2.8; 1.33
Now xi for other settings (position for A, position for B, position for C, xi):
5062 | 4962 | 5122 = 9.5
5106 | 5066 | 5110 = 10.4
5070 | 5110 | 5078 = 11.4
